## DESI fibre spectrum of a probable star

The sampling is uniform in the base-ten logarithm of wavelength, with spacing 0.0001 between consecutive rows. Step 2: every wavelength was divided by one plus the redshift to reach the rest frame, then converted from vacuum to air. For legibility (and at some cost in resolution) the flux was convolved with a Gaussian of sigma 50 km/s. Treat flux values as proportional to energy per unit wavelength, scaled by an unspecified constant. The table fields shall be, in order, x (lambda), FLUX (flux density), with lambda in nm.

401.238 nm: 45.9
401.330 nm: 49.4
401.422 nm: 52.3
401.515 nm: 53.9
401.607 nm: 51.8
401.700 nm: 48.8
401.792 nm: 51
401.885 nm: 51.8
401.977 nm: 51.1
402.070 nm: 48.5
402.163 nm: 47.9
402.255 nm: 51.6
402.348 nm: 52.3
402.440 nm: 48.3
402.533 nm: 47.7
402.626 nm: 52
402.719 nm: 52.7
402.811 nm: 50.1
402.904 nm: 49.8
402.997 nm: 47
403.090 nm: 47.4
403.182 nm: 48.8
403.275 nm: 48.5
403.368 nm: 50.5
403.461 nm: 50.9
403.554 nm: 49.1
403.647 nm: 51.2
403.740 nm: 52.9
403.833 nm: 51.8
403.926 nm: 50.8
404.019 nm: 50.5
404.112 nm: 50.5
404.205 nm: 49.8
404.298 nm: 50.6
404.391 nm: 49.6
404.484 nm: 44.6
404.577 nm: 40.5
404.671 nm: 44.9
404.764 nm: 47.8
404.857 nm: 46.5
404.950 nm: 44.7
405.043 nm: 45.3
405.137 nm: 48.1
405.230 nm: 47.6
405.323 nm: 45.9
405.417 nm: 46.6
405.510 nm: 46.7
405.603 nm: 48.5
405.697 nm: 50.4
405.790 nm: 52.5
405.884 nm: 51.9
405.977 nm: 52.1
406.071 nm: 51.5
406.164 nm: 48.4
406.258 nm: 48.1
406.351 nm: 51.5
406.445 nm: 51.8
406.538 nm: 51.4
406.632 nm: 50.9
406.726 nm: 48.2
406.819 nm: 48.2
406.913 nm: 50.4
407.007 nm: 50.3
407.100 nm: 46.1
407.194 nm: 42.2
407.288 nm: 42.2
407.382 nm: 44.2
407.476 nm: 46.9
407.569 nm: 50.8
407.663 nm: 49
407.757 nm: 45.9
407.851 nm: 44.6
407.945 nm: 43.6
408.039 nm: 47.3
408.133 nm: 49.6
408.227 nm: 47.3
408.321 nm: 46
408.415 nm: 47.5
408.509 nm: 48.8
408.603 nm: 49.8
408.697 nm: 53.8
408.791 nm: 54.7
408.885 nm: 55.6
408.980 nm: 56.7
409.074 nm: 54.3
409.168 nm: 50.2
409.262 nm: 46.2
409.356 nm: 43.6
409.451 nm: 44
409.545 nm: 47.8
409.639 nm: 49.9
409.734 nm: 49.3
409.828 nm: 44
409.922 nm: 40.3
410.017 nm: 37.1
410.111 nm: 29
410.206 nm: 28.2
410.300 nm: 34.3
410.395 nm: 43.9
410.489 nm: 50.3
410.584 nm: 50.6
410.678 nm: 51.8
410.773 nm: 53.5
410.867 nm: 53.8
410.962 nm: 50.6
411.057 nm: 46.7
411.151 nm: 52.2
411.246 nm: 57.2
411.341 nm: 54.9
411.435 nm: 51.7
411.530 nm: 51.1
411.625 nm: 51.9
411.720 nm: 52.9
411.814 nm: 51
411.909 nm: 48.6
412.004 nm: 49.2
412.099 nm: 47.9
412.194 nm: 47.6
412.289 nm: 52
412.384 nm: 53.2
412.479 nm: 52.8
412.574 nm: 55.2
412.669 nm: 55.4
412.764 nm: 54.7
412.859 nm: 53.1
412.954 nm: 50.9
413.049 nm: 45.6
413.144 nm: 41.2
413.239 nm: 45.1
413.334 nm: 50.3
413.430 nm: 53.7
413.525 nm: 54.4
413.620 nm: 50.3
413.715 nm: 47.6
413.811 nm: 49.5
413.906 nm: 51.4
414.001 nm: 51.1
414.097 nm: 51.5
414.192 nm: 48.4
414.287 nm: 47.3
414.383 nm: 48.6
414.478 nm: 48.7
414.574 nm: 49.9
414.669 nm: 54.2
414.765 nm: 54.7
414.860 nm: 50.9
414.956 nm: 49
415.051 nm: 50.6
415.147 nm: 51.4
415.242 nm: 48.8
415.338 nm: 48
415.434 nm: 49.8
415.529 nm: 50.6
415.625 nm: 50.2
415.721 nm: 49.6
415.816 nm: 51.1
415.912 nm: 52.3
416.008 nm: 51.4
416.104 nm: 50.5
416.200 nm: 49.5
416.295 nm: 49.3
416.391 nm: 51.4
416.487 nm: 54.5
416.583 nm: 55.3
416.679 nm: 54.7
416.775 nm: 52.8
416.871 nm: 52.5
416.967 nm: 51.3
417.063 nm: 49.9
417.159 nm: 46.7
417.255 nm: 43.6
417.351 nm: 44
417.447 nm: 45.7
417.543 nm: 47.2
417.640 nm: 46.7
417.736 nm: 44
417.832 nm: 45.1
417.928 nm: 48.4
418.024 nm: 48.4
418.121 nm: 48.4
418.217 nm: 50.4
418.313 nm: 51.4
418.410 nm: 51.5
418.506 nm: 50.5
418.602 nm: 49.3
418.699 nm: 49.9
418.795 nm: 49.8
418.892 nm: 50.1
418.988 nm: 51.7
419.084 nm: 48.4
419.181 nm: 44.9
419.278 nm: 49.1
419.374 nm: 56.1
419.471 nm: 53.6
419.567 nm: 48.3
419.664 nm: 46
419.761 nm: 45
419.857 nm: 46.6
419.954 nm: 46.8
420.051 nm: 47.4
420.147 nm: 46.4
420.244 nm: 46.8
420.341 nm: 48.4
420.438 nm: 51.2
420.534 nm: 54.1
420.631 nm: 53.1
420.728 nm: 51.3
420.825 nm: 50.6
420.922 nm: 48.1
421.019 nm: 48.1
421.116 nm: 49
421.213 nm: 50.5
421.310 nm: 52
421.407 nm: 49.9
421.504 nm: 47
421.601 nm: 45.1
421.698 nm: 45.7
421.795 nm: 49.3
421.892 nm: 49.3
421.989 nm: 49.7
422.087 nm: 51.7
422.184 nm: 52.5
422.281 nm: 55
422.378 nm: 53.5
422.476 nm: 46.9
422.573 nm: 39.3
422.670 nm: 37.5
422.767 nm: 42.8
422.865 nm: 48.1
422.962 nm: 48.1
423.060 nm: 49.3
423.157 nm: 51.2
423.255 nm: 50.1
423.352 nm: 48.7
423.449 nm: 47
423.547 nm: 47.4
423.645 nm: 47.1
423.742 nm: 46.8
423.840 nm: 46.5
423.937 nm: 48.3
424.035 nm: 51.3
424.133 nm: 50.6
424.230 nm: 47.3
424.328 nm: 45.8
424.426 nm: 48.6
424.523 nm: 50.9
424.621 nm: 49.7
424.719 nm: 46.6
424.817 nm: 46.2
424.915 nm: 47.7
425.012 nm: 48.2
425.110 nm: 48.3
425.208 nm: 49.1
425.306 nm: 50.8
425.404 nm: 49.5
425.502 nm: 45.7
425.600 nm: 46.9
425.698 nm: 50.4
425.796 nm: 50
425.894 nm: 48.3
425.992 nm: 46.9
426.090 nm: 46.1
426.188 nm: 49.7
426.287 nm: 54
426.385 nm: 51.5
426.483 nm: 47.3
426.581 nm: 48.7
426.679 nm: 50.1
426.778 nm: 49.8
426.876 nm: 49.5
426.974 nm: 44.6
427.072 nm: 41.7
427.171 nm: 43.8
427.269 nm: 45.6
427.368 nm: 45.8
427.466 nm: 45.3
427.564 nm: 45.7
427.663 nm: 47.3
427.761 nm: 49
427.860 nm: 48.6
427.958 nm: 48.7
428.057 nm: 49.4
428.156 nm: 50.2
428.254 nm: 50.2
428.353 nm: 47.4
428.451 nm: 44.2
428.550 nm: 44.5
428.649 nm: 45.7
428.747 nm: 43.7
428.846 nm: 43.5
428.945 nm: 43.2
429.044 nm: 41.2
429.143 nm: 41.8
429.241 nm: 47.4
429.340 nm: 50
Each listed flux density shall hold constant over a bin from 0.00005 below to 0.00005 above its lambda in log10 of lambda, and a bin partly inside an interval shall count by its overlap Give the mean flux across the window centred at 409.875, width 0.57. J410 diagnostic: 41.6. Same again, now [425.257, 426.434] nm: 49.1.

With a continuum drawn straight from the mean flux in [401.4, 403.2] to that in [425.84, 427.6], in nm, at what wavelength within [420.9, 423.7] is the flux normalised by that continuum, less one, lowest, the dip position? 422.670 nm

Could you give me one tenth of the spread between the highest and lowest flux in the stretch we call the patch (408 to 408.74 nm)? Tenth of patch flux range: 0.8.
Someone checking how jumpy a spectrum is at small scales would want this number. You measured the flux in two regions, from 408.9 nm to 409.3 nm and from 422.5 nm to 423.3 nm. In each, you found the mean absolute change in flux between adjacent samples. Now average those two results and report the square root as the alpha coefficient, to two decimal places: 1.71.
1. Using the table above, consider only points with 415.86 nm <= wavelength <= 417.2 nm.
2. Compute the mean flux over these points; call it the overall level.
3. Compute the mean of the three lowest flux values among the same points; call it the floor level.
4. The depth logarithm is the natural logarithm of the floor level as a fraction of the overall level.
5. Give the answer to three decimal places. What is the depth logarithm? -0.062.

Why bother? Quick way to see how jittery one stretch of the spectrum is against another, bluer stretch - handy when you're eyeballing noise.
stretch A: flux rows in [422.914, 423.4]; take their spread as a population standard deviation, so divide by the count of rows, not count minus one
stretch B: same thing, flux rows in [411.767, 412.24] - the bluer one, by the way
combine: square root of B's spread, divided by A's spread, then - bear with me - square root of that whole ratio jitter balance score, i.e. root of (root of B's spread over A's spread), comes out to 1.01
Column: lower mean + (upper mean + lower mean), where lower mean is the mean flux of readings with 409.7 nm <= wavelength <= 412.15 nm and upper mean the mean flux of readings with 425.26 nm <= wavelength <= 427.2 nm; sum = 143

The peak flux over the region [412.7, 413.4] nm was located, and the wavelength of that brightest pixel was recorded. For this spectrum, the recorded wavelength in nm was 412.764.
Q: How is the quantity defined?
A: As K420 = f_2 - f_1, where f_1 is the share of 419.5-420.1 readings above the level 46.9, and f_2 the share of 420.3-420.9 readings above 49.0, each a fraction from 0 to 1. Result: 0.5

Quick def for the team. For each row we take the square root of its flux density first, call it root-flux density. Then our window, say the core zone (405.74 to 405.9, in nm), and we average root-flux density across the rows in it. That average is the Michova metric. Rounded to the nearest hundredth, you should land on 7.22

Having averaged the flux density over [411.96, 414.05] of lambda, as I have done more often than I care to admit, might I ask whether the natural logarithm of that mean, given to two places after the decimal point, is 3.92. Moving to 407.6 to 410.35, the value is 3.83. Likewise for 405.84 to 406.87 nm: 3.92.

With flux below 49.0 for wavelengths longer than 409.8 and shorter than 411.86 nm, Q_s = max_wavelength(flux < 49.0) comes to 411.057 nm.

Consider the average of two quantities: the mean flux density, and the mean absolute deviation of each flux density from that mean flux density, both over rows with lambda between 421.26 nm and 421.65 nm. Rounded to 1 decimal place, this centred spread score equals 25.5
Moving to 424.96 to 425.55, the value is 24.9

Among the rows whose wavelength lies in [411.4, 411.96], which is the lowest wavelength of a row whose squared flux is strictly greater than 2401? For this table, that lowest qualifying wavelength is 411.435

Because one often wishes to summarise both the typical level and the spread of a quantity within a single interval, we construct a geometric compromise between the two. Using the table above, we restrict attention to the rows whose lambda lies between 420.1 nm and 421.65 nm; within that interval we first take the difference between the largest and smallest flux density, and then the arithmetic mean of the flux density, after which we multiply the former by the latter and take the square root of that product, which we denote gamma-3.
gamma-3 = 21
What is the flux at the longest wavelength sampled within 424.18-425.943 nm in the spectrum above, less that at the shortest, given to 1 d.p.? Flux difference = 1.0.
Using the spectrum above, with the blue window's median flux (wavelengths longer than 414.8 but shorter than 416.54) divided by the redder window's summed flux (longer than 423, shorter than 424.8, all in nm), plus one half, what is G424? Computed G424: 0.558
